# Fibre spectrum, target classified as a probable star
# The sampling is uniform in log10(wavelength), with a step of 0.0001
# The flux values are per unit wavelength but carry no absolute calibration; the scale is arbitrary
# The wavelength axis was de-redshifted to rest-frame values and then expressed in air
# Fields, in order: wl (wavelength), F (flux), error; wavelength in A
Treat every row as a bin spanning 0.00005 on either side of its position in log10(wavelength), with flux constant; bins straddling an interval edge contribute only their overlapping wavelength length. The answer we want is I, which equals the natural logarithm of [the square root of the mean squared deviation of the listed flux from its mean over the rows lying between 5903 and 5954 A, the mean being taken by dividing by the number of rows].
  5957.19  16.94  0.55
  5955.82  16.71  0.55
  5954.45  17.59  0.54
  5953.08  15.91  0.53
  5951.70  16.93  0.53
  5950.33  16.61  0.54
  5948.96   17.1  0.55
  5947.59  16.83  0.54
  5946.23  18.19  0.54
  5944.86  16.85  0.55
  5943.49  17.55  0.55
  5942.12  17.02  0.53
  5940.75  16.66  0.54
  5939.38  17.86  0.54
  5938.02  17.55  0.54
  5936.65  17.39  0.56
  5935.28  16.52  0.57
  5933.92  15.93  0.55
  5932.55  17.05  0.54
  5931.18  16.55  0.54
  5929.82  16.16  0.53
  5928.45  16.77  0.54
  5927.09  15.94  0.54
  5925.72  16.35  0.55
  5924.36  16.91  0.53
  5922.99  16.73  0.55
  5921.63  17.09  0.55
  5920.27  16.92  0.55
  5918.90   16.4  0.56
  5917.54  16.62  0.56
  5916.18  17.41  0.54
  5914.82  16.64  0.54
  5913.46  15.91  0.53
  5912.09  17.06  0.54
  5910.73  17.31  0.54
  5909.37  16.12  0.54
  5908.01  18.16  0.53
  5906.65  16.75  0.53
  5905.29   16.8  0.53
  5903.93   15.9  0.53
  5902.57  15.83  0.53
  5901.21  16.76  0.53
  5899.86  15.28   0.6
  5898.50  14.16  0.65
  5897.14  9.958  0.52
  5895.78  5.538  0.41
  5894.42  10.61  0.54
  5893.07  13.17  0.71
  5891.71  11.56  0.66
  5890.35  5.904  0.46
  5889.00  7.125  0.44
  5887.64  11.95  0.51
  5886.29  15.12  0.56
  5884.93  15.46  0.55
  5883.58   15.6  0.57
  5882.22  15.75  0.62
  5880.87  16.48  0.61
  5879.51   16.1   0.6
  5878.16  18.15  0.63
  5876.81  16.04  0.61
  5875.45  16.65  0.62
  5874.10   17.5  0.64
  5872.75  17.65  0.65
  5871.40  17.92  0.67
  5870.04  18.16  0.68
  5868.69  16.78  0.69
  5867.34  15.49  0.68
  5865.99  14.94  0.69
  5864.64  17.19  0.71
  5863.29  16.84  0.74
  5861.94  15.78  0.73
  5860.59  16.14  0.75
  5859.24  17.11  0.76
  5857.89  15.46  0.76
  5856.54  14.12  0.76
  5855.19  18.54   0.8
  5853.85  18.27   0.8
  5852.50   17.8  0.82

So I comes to -0.53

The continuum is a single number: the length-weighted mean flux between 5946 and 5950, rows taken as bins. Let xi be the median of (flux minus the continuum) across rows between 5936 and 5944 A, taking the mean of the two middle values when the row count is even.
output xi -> 0.2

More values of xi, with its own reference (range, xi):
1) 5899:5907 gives -0.9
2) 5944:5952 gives -0.4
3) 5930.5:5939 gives -0.5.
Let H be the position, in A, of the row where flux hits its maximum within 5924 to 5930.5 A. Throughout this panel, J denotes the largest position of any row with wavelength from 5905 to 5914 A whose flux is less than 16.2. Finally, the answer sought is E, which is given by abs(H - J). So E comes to 10.9 A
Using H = 5924.36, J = 5913.46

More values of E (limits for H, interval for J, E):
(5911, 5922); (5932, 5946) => 17.7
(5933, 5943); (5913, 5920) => 25.9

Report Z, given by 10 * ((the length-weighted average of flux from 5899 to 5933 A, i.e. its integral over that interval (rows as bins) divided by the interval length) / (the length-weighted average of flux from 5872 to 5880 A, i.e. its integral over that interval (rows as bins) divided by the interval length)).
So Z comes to 10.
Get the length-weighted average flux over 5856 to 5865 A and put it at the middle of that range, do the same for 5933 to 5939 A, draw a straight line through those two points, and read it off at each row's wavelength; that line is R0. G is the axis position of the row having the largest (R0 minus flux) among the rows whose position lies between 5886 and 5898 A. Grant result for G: 5895.78 A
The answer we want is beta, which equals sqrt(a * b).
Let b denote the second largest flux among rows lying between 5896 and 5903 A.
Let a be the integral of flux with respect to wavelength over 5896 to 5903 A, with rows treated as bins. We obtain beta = 39.1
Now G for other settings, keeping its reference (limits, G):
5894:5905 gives 5895.78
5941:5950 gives 5947.59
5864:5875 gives 5865.99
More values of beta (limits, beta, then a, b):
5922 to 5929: 44.1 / 116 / 16.77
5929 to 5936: 43.6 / 115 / 16.55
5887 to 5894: 28.9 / 70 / 11.95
